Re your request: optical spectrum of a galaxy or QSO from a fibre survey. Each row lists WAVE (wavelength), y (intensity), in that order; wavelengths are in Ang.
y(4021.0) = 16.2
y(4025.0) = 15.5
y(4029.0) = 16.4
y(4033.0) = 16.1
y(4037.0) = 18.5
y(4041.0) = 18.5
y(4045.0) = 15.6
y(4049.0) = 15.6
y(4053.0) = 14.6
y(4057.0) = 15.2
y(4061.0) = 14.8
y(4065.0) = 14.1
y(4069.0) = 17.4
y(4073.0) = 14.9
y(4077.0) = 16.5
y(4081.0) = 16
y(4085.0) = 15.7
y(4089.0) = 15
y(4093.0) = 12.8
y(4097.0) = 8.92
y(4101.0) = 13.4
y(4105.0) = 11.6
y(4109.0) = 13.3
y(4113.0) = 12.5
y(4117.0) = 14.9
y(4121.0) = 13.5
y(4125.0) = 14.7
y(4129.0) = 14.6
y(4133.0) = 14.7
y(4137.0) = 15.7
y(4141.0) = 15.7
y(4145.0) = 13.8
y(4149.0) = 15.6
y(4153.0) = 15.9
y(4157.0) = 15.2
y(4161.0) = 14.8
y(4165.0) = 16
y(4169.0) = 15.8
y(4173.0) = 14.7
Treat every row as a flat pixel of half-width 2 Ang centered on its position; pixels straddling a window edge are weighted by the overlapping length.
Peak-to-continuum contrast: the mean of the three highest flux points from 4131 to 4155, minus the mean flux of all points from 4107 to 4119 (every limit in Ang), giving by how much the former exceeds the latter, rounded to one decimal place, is 2.2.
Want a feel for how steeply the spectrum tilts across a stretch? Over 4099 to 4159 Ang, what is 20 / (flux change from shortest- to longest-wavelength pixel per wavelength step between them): 622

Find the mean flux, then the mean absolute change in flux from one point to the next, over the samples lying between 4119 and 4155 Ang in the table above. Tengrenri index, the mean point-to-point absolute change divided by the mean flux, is 0.054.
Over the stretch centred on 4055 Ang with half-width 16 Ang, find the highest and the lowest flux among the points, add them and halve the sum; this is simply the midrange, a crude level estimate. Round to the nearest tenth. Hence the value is 16.3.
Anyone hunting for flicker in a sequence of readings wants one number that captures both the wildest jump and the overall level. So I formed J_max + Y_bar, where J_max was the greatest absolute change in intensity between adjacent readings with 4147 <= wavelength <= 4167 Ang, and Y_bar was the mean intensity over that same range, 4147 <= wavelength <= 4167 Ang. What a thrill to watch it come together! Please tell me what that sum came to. 16.7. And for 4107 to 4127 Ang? 16.2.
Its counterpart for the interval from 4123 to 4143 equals 16.1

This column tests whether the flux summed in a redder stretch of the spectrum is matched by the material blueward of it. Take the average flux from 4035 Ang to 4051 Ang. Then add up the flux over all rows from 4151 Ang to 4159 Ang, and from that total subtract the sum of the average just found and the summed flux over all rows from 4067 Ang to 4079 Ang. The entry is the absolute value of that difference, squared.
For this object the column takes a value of 1208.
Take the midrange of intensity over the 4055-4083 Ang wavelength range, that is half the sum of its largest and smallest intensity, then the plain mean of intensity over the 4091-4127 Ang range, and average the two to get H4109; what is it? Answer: 14.3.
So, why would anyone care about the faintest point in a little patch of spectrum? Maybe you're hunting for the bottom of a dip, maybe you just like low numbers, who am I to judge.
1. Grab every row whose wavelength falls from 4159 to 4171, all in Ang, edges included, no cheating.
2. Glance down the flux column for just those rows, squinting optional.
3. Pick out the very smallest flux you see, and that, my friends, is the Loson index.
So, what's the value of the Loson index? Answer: 14.8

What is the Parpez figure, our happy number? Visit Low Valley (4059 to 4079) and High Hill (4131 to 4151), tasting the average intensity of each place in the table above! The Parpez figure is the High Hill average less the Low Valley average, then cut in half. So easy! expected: -0.2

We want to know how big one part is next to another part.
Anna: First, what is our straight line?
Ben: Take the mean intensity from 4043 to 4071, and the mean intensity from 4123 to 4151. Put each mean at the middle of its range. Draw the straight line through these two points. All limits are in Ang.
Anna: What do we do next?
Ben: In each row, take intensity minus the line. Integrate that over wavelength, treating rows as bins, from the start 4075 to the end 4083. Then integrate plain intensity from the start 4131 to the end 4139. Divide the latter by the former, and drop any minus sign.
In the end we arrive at 15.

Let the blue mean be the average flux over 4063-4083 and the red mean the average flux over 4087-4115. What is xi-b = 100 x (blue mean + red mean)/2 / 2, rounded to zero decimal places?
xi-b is 707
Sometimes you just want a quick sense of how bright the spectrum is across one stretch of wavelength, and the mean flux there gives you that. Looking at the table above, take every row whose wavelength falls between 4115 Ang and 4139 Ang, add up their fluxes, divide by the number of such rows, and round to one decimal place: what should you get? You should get 14.7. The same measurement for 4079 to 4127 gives 13.5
